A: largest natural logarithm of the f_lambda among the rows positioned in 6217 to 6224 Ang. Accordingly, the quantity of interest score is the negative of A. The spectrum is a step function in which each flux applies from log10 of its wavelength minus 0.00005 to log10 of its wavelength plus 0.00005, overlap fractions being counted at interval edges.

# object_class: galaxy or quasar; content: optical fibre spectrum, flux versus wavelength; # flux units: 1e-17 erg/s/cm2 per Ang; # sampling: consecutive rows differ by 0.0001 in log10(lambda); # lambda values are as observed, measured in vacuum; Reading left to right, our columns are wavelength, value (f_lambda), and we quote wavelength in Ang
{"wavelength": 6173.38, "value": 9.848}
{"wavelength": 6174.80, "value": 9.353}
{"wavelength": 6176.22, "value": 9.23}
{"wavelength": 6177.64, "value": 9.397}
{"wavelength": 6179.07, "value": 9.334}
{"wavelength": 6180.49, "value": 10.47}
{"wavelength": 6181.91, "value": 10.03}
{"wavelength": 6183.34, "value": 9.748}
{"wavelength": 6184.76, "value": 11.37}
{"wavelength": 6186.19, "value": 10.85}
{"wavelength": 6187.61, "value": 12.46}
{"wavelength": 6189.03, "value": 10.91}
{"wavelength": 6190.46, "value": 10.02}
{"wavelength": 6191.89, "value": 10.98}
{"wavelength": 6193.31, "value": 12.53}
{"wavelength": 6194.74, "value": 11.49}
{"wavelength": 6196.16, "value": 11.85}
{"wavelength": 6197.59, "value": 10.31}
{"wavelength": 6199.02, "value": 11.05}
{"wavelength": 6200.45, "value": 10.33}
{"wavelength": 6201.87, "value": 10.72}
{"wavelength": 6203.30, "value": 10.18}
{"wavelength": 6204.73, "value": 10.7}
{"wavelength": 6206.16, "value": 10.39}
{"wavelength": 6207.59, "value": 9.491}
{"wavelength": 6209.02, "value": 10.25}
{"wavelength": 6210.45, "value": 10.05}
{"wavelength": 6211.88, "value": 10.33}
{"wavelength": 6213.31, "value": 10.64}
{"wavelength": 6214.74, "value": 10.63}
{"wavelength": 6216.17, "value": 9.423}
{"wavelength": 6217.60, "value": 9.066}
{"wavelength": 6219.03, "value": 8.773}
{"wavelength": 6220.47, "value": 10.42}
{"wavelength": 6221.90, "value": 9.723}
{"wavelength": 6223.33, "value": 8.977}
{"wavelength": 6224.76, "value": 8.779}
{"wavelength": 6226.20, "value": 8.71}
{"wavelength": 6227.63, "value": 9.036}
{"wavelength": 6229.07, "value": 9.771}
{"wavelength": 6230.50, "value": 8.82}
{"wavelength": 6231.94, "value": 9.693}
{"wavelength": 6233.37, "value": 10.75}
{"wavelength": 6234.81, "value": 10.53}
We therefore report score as -2.344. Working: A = 2.34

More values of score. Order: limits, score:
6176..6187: -2.431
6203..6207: -2.370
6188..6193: -2.396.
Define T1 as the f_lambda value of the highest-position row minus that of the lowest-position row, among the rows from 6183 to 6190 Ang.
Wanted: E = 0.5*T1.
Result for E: 0.6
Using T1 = 1.2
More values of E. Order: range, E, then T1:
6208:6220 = -0.7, -1.5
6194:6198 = -0.6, -1.2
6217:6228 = 0.0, 0.0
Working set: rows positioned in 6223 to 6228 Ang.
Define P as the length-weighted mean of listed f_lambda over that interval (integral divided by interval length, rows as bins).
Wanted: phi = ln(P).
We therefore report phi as 2.18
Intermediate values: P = 8.9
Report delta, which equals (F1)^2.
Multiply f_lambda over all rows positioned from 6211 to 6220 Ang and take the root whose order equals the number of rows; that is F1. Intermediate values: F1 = 9.8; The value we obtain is 96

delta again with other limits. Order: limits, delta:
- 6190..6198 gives 125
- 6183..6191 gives 118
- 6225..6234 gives 89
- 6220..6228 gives 86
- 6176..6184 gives 94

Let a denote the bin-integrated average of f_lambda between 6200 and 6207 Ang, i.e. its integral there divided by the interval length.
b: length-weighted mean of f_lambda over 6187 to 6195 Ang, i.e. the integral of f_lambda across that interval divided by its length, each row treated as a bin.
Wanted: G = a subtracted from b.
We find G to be 0.9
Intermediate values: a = 10.5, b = 11.4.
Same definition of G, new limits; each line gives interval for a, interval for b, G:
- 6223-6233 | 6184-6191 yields 2.0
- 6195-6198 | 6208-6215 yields -0.9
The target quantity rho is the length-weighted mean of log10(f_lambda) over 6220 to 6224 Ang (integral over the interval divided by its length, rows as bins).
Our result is 0.99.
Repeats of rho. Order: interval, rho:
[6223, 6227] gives 0.95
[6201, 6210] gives 1.01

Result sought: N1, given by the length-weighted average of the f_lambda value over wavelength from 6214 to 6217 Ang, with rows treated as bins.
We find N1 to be 10.0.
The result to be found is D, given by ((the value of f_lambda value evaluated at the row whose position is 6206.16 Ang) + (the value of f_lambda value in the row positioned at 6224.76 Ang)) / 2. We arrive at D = 9.58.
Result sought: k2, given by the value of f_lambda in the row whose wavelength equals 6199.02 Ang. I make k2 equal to 11.05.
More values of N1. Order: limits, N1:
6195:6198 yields 11.2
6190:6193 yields 10.8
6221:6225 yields 9.3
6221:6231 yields 9.2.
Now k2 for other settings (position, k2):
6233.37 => 10.75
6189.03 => 10.91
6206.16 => 10.39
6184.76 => 11.37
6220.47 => 10.42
